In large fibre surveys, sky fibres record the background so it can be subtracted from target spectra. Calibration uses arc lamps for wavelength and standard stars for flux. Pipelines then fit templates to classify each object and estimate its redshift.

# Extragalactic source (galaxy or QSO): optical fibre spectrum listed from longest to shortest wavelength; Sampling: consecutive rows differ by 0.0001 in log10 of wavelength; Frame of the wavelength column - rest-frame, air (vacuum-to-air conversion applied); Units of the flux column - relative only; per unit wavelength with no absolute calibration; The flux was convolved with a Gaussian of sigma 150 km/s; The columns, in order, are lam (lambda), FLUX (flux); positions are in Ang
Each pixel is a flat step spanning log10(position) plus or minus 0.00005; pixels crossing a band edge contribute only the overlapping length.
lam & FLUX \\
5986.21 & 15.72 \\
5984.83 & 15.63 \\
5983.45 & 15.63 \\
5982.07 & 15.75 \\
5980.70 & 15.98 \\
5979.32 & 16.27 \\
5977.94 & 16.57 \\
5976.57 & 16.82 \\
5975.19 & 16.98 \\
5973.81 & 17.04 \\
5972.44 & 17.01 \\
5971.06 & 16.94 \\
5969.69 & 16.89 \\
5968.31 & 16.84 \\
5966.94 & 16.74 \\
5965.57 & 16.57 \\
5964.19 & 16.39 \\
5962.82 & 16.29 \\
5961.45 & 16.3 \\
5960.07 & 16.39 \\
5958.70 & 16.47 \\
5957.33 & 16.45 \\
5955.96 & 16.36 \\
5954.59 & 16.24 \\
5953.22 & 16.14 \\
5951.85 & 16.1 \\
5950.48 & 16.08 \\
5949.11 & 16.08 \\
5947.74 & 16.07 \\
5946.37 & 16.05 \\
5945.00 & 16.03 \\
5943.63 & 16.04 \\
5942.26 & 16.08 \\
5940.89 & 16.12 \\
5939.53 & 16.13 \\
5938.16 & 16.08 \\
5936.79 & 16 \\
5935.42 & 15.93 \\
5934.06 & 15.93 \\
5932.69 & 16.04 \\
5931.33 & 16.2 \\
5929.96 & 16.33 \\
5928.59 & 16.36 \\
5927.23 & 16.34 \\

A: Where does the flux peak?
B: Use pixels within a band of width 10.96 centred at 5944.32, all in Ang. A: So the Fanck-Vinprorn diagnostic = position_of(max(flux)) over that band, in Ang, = 5939.53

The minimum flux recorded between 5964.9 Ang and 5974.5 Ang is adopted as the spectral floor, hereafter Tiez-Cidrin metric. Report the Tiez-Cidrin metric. 16.57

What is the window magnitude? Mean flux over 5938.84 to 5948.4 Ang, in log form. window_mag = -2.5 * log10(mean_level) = -3.02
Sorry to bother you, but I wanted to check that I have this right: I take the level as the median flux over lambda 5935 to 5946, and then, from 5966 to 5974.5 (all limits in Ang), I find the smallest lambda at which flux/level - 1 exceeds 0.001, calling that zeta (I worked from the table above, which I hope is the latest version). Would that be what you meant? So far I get 5966.94 Ang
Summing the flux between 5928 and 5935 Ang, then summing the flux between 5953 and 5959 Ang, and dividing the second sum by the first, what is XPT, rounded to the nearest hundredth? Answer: 1.01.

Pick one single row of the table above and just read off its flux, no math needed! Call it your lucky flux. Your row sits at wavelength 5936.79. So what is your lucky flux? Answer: 16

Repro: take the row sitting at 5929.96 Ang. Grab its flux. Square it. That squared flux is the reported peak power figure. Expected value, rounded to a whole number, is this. 267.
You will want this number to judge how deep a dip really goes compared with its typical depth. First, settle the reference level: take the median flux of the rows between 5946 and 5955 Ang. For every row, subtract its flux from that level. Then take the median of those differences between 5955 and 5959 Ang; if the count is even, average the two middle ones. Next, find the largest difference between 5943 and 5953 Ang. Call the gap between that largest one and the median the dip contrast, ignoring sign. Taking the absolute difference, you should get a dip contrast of 0.42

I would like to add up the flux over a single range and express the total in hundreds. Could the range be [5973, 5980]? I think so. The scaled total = 0.837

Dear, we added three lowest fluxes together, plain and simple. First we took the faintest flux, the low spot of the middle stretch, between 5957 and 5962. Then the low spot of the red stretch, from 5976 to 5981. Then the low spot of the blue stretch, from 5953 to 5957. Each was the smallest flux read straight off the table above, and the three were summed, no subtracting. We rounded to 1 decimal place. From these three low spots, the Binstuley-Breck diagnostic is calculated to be 48.4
